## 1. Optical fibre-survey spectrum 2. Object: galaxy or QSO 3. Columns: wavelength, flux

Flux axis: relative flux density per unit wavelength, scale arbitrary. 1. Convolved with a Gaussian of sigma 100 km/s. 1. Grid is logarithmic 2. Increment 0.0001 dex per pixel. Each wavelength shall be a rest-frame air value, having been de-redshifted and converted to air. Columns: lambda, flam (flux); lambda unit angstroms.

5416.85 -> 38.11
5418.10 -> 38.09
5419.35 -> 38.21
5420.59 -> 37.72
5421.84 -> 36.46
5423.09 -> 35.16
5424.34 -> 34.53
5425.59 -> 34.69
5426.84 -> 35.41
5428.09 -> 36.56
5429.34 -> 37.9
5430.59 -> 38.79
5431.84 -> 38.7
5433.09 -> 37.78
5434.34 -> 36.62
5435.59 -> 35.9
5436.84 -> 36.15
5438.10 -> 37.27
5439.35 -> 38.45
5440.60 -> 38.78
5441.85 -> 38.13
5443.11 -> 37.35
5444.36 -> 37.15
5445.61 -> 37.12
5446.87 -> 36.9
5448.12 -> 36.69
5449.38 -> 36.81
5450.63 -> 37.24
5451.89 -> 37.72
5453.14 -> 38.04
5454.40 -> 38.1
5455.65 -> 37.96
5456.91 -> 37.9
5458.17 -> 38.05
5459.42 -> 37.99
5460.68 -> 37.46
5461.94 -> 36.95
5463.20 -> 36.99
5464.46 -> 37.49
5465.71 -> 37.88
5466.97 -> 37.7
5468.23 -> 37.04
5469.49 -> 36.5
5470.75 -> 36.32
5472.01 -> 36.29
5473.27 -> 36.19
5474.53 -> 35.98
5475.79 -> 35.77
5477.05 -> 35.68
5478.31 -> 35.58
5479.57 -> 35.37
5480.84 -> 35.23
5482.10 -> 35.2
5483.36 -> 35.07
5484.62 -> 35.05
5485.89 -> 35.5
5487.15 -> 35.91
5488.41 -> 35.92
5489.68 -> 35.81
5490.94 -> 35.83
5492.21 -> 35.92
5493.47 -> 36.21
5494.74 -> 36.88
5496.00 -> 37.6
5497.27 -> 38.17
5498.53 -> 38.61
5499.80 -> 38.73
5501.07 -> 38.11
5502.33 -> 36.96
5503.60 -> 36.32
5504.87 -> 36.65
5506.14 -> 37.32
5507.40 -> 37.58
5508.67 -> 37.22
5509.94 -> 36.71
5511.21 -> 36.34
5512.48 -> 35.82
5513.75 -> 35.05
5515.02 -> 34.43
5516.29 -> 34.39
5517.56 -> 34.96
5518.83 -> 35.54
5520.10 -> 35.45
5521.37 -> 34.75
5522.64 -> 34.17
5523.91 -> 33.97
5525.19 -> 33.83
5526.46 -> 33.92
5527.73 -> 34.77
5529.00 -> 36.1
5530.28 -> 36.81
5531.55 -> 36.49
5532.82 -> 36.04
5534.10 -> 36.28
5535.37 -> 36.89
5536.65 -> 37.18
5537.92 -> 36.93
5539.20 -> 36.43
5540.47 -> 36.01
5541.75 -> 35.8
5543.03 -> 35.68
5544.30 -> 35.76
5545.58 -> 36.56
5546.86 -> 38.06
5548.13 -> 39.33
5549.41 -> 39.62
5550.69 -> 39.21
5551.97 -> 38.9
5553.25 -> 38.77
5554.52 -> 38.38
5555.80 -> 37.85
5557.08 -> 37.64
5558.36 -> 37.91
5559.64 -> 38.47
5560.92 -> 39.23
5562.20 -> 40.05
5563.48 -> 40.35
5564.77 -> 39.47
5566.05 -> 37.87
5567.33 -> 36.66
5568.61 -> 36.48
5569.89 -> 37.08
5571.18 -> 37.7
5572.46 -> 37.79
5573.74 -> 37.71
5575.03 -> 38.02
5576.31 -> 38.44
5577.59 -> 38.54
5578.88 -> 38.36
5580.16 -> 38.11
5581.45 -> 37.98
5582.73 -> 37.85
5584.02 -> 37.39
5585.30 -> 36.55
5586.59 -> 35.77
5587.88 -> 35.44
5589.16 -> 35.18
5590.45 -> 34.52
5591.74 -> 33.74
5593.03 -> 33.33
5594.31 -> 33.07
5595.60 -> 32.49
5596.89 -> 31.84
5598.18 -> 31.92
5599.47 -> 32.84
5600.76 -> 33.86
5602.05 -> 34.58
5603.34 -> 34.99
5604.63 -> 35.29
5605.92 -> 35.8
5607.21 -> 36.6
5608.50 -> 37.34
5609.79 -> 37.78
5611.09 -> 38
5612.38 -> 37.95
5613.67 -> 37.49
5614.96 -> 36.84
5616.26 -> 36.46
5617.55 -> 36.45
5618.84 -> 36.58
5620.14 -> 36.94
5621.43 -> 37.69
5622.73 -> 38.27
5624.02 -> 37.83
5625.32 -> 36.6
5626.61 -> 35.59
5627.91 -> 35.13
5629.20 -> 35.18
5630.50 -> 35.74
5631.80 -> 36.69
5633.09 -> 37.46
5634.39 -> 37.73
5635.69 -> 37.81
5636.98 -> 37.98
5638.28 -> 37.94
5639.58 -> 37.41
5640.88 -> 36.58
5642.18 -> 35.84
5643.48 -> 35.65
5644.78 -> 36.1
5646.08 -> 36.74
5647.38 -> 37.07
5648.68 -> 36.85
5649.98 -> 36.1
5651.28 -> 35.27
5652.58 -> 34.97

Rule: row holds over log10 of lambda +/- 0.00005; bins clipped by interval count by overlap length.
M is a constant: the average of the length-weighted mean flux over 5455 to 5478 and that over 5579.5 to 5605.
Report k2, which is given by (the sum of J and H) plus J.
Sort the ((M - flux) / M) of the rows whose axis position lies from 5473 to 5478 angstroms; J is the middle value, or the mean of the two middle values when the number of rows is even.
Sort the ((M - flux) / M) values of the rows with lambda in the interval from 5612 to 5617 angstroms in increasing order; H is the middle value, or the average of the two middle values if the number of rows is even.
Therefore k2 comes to -0.03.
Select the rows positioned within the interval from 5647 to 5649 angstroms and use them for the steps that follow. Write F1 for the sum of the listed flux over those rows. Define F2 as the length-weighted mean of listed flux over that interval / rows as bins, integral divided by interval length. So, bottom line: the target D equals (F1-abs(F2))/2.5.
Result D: 15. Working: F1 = 74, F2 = 37.0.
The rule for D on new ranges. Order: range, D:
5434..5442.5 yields 90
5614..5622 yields 74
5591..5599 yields 65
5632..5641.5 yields 90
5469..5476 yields 72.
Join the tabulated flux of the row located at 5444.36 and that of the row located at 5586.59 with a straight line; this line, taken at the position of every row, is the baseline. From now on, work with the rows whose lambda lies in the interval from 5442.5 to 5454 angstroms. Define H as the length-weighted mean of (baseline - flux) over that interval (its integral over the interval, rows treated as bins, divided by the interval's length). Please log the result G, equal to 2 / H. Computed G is -15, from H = -0.1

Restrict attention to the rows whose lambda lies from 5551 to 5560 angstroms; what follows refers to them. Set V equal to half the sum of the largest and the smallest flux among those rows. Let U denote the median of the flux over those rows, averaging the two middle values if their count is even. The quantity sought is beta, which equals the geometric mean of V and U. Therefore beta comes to 38.3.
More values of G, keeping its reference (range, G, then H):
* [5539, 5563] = -1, -1.8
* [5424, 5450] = 12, 0.2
